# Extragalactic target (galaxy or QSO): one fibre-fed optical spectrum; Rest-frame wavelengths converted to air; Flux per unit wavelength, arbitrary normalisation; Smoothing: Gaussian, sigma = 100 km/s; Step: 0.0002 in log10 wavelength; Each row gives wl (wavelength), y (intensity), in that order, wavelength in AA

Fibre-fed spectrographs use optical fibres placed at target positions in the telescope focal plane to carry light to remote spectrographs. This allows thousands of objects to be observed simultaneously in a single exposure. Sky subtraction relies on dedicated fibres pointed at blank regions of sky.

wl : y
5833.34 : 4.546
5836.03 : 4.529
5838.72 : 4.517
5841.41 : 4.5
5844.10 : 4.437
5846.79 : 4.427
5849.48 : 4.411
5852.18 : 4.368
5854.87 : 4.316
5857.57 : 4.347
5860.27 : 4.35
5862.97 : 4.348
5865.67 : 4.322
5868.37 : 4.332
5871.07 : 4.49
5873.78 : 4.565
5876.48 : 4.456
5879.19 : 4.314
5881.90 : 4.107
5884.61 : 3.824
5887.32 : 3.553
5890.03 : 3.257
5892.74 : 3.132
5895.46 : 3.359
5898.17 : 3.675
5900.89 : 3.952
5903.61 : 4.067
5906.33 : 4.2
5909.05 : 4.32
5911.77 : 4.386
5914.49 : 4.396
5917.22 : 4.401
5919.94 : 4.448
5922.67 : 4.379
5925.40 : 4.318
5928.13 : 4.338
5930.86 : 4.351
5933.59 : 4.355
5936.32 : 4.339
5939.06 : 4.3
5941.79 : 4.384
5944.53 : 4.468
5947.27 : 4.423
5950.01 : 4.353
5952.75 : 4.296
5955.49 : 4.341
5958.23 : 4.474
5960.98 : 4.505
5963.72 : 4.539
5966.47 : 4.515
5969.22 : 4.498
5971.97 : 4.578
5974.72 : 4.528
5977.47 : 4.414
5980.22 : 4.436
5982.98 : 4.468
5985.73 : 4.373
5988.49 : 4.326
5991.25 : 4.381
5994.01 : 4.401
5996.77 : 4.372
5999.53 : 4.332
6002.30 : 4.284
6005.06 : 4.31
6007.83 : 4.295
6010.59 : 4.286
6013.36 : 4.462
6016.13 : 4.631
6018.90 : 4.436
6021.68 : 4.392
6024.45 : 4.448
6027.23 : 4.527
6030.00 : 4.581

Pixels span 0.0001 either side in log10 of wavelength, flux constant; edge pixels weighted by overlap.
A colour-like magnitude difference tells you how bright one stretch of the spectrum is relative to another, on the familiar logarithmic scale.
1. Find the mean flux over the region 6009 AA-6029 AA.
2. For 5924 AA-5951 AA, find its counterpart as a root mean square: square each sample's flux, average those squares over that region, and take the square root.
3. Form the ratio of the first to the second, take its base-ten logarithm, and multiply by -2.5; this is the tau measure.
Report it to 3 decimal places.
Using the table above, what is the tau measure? -0.023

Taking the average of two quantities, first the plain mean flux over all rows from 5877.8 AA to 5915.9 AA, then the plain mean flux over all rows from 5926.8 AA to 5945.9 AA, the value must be 4.13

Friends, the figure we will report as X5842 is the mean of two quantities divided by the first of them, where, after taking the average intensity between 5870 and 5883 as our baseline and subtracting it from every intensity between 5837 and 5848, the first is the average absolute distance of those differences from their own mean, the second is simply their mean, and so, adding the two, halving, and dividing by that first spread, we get 1.6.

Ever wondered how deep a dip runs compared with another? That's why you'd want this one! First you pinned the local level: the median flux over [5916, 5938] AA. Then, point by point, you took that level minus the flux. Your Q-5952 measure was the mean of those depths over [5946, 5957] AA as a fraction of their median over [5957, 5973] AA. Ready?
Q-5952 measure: 0.0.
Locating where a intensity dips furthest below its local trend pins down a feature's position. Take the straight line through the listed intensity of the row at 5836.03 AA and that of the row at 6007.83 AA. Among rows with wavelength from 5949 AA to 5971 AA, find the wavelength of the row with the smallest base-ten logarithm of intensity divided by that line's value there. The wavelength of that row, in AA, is 5952.75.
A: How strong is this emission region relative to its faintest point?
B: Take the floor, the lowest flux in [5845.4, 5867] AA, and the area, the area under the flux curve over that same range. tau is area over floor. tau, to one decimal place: 21.8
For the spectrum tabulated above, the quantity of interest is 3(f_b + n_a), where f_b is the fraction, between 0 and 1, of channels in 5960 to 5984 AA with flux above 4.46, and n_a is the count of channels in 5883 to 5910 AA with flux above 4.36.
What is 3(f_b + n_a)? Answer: 2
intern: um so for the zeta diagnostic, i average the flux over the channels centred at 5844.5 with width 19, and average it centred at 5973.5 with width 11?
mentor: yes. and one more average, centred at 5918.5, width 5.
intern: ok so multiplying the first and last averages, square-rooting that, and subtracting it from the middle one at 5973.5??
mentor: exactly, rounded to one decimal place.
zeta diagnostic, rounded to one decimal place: 0.1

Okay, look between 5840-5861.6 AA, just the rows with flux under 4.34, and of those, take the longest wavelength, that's 5854.87 AA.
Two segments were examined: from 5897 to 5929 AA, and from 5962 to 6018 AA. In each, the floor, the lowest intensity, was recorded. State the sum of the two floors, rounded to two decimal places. 7.96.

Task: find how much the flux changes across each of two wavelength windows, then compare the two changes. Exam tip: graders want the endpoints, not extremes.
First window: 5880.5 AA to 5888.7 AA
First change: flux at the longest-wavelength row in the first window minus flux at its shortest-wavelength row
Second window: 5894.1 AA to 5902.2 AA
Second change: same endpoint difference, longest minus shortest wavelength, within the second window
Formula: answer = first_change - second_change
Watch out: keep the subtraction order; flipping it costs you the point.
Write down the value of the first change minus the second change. -1.15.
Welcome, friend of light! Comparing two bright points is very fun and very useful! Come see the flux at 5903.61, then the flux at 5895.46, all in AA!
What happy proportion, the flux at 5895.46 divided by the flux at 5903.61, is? 0.83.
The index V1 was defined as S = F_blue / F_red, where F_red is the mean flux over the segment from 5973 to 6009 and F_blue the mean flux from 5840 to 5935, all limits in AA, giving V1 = 0.96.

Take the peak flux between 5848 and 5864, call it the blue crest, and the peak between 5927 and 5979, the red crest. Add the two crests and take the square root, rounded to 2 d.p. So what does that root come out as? 3.00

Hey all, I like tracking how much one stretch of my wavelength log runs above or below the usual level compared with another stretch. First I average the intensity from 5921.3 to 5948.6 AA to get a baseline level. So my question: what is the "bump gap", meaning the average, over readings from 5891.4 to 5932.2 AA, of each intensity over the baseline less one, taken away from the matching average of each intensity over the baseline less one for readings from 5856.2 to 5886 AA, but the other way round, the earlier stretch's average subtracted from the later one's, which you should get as -0.05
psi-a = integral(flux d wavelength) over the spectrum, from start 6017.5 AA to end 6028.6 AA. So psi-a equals 49.4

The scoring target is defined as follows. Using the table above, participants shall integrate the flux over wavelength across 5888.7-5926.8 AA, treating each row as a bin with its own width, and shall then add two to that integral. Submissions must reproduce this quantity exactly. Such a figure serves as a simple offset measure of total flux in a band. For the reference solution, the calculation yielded 155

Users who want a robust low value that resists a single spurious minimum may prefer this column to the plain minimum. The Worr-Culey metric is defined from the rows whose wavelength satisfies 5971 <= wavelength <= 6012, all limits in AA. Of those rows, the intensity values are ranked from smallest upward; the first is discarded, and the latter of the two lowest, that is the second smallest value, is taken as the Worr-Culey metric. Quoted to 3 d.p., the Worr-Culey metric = 4.286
